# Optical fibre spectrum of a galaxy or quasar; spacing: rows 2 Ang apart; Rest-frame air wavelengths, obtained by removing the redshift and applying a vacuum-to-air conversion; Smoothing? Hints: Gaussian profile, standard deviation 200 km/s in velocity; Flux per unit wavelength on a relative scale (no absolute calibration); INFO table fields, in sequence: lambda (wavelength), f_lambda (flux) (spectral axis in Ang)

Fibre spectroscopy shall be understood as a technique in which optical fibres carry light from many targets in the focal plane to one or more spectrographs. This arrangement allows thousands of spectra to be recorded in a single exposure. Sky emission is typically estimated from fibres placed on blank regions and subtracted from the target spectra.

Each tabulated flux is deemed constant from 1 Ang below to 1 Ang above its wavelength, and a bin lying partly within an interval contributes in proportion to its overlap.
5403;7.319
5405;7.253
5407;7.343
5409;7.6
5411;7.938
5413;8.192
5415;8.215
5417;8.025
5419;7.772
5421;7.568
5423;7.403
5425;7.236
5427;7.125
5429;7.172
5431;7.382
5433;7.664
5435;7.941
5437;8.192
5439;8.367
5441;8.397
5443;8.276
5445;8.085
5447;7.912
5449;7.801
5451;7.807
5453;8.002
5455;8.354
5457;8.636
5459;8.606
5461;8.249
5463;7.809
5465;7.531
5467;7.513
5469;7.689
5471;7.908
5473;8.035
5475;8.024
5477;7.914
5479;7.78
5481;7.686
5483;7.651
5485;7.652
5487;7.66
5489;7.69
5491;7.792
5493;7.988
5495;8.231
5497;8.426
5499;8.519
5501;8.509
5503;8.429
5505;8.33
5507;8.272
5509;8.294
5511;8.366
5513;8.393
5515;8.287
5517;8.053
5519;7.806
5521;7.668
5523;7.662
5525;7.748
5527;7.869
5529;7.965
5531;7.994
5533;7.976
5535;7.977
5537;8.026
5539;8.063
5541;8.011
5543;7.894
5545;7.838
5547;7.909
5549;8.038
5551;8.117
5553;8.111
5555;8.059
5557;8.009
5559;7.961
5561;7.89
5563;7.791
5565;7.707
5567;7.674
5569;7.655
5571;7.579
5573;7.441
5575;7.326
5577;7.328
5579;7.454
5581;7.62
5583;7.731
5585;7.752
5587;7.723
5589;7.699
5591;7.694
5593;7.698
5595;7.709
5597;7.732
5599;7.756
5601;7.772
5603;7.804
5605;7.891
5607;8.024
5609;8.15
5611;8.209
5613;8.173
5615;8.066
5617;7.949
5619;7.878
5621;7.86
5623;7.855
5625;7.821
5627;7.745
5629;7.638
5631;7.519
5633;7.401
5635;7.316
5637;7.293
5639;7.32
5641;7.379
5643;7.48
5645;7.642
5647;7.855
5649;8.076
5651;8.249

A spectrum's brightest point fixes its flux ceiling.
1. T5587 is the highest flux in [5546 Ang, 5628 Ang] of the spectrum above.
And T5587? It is 8.209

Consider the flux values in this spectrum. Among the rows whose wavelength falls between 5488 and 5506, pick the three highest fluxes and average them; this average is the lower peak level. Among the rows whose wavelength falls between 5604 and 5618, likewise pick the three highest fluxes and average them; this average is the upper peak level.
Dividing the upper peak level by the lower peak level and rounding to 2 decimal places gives 0.96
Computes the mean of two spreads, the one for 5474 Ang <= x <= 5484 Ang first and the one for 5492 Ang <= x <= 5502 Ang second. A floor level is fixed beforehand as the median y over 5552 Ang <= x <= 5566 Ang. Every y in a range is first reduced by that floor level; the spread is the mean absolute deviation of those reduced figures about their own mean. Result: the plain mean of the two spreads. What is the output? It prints 0.153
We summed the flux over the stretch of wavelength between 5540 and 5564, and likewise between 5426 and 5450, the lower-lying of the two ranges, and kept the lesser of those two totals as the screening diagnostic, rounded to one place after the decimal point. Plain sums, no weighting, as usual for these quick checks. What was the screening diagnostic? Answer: 94.3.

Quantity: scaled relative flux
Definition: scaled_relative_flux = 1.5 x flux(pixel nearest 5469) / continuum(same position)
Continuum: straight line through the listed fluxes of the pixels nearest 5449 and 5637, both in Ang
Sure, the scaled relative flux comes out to 1.49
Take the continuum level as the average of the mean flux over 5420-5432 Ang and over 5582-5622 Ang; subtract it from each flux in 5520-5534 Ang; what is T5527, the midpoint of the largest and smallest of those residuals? 0.24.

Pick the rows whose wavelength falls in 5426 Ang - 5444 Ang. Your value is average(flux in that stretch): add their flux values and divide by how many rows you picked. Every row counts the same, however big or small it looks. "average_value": 7.84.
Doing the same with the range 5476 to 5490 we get 7.72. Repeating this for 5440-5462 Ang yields 8.19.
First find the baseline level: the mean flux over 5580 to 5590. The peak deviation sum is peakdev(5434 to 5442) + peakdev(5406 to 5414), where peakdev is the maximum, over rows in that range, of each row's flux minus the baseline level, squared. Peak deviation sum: 0.72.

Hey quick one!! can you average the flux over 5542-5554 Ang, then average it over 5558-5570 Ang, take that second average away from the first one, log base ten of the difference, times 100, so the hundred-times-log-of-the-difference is -69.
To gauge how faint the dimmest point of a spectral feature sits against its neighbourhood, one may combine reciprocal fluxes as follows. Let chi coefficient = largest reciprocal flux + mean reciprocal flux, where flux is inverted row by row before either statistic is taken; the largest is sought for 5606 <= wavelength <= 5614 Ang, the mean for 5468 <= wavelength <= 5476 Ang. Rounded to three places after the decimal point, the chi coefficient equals 0.251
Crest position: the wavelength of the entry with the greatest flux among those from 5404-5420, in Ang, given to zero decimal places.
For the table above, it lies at 5415 Ang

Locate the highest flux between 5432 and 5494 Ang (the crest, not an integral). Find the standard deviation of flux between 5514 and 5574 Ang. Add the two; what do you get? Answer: 8.8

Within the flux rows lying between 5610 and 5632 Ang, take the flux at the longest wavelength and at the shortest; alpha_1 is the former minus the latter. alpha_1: -0.7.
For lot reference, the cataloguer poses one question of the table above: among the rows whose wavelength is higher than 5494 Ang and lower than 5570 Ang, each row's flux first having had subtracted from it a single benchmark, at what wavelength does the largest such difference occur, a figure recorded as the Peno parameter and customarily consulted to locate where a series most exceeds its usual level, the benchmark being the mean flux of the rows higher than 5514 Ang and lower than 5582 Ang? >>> 5499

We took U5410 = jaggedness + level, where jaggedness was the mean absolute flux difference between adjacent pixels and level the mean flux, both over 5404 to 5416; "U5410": 7.95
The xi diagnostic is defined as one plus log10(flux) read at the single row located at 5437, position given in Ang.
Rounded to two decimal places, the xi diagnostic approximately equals 1.91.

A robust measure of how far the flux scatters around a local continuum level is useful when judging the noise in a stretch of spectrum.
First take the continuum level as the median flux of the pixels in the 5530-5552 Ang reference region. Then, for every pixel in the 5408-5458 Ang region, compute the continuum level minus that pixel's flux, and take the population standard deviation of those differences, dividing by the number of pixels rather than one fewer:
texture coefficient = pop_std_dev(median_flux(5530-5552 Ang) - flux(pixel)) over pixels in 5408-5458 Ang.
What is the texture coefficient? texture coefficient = 0.40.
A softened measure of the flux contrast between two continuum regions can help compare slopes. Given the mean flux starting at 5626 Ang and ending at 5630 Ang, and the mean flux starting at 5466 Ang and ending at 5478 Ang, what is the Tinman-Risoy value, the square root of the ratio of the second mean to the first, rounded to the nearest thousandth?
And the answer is 1.010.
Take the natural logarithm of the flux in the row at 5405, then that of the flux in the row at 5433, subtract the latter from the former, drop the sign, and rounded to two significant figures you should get 0.055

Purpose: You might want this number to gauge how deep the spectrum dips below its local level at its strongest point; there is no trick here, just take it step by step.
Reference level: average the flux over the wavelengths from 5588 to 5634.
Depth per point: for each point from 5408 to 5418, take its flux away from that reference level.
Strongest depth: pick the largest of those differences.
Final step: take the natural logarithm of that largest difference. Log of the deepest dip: -1.5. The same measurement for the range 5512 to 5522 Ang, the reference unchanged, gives -1.8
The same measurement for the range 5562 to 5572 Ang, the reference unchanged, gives -1.4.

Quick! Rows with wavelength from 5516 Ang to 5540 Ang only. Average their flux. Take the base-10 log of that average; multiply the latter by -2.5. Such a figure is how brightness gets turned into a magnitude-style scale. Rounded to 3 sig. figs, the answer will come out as -2.24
